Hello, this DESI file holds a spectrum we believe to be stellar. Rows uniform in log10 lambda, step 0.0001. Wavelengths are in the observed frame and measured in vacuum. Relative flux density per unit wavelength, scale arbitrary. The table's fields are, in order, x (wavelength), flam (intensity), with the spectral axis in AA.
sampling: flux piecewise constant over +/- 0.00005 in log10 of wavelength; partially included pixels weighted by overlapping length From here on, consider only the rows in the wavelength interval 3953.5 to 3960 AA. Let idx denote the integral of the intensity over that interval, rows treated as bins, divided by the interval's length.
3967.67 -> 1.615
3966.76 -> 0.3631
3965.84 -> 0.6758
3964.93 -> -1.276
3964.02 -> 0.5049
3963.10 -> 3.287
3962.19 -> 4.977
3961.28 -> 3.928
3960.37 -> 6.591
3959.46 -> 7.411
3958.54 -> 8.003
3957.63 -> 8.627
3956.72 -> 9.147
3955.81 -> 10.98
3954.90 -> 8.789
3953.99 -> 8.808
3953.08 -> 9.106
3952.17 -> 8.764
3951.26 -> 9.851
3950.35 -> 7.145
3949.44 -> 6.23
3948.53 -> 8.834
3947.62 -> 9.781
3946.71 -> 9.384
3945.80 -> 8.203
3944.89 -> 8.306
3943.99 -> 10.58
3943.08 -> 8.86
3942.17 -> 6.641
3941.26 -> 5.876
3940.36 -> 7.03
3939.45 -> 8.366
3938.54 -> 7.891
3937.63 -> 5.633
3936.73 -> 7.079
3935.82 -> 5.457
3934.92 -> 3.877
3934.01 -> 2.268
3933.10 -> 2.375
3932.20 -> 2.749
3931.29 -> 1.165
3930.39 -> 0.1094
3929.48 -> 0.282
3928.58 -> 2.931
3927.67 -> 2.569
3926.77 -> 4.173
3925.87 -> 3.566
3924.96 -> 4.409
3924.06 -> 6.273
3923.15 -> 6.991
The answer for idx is 8.8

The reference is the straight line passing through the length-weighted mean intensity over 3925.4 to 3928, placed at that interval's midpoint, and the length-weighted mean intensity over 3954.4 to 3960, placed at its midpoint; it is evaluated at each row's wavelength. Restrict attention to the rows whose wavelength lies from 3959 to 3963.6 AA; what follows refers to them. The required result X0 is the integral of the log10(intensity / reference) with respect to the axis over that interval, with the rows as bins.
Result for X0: -1.3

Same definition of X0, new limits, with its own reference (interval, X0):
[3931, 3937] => -1.1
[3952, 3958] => 0.2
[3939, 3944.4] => 0.6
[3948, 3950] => 0.0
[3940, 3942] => 0.1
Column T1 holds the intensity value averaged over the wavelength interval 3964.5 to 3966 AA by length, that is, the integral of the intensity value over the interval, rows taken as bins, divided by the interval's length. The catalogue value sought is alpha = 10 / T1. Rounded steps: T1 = 0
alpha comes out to -21.0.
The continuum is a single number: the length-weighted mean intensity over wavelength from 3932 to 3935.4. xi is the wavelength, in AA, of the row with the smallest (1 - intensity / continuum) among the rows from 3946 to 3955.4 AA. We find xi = 3951.26 AA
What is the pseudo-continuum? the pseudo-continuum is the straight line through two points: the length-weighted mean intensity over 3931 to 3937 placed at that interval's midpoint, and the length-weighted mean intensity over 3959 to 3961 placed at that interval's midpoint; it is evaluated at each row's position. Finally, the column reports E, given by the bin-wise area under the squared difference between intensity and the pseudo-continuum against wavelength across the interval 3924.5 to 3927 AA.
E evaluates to 6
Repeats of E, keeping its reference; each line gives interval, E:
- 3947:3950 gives 34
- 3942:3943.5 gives 18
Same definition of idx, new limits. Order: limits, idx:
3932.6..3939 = 4.9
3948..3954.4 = 8.4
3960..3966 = 2.7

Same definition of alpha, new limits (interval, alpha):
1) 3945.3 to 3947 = 1.1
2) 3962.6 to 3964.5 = 5.2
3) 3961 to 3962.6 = 2.2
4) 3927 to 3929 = 3.4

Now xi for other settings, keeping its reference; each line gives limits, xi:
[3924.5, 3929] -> 3924.96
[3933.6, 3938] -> 3936.73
